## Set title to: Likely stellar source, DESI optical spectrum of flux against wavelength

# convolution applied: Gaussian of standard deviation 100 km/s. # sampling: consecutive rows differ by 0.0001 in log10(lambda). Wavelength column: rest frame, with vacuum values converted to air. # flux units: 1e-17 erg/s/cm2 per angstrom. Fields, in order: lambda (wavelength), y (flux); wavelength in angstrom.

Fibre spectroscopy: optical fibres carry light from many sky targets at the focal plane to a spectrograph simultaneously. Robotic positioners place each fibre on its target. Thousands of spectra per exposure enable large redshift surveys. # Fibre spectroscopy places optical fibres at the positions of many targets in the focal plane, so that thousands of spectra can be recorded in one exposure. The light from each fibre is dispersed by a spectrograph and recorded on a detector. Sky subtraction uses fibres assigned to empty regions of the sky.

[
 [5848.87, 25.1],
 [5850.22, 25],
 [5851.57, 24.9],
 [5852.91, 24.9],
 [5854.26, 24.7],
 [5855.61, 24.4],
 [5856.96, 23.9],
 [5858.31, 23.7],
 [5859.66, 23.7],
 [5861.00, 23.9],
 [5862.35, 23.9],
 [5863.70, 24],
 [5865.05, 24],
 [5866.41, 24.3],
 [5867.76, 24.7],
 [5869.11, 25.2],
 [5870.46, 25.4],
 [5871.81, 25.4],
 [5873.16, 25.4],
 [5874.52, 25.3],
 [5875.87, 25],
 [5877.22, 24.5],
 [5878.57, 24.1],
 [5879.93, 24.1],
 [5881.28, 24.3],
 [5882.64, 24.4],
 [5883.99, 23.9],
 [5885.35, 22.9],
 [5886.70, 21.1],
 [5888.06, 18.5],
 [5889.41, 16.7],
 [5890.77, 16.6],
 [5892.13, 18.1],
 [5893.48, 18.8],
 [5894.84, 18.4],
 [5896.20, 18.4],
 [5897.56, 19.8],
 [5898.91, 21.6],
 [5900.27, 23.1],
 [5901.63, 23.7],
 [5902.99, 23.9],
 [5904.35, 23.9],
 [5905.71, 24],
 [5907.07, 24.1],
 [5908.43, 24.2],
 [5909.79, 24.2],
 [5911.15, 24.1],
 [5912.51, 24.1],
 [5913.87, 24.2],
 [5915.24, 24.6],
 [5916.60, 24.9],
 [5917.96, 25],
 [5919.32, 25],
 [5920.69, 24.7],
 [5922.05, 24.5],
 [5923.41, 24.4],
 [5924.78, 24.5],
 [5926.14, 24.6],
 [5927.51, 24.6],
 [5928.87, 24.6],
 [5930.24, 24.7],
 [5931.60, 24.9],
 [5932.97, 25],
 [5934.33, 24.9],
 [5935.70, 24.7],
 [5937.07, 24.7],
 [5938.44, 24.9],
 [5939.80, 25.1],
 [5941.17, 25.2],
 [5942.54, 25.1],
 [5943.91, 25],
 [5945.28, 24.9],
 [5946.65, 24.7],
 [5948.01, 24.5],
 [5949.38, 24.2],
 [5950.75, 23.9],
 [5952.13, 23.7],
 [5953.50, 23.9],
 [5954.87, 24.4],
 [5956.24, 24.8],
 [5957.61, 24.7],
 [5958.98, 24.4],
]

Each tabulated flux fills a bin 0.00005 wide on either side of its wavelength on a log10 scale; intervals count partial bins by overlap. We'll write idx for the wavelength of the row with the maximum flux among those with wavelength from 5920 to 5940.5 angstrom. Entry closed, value 5939.80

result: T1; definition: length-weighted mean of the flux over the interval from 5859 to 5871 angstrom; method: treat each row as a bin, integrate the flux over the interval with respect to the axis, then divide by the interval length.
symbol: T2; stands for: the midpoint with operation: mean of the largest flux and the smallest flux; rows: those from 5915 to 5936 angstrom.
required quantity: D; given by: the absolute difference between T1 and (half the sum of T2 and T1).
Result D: 0.2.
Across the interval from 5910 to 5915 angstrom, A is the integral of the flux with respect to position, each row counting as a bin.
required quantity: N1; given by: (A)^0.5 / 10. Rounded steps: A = 121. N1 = 1.10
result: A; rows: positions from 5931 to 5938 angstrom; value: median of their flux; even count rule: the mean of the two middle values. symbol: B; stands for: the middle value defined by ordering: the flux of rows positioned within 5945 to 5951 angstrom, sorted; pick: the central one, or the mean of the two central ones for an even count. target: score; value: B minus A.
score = -0.4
